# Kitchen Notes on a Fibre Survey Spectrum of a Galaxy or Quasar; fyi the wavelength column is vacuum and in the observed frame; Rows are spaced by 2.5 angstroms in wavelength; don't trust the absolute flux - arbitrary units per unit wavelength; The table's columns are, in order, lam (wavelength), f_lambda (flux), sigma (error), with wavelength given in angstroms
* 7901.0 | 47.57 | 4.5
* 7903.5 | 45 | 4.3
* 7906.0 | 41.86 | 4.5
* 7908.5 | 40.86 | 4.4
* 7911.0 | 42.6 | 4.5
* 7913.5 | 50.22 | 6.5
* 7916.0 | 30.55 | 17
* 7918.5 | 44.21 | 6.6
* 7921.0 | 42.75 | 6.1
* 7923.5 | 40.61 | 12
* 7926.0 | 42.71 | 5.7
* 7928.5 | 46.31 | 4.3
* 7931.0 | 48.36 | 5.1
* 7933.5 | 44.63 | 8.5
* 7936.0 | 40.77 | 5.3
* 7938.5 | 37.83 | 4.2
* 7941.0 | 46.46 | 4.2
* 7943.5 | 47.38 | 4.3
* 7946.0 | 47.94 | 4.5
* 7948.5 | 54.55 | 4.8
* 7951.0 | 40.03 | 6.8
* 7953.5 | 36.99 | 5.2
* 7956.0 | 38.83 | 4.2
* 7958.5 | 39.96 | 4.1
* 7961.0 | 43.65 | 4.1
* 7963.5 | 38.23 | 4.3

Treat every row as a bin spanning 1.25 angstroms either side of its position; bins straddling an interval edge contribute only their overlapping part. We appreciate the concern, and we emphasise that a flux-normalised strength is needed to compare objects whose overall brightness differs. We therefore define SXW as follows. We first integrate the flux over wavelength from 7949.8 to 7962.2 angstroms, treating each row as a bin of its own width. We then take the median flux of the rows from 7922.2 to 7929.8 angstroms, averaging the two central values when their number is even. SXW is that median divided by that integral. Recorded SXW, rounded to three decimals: 0.086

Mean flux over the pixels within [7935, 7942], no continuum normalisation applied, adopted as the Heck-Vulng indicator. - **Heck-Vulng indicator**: 42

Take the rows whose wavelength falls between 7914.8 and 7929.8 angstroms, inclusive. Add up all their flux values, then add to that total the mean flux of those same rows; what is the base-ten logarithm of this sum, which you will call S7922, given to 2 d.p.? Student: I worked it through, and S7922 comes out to 2.46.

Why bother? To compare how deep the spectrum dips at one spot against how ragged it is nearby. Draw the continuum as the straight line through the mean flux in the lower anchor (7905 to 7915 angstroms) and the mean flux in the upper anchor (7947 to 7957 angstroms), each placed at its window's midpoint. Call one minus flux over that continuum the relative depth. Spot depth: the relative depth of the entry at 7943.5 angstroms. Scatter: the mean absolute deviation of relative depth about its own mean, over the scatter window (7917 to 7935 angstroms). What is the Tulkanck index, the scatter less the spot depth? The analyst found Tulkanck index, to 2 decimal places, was 0.15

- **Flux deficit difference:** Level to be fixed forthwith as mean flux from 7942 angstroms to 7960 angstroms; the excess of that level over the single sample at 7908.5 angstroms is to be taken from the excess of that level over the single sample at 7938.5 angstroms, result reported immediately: 3.0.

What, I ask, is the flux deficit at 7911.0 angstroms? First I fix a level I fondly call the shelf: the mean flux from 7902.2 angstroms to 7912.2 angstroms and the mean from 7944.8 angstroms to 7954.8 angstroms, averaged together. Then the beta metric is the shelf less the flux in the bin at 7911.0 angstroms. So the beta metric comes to 1.1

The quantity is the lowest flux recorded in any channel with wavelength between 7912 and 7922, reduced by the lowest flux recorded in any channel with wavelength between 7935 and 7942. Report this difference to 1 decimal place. -7.3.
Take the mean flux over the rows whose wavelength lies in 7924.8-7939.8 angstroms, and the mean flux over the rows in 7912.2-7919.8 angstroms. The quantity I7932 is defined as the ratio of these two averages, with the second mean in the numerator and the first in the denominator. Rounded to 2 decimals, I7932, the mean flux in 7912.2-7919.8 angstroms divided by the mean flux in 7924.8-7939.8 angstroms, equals 0.96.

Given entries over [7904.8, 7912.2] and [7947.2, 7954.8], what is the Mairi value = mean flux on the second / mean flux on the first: 1.05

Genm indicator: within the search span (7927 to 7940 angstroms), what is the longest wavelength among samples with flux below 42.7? 7938.5 angstroms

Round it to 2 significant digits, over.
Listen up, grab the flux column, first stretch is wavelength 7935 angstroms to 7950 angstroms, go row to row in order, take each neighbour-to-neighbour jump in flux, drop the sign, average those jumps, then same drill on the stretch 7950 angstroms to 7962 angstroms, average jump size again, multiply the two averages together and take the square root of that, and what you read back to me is 3.1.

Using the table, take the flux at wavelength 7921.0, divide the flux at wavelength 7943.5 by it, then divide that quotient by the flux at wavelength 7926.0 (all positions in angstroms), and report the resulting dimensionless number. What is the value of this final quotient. 0.026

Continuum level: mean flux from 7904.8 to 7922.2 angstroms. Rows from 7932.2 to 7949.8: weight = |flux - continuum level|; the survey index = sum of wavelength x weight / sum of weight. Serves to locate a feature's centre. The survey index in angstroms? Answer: 7943.8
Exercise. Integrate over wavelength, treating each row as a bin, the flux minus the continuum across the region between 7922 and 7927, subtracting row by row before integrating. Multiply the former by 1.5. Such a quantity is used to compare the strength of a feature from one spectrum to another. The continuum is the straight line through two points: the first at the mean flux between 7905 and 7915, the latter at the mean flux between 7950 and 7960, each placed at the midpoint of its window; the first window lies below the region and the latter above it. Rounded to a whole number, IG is -4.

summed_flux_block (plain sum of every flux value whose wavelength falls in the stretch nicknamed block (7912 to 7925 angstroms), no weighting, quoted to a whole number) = 208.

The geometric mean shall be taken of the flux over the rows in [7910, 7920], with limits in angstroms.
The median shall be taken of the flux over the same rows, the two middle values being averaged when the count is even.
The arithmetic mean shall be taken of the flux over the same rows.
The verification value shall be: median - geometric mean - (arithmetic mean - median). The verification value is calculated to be 3.7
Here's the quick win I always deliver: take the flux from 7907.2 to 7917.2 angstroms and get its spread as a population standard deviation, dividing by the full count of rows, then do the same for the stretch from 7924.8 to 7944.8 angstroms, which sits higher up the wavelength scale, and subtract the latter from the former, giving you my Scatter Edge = 4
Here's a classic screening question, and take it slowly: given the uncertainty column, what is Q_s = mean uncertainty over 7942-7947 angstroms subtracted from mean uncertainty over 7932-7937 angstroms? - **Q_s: 2.5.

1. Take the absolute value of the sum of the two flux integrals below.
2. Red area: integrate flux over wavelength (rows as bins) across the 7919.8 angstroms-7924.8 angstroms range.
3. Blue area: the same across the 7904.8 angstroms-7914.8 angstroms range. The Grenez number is 647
